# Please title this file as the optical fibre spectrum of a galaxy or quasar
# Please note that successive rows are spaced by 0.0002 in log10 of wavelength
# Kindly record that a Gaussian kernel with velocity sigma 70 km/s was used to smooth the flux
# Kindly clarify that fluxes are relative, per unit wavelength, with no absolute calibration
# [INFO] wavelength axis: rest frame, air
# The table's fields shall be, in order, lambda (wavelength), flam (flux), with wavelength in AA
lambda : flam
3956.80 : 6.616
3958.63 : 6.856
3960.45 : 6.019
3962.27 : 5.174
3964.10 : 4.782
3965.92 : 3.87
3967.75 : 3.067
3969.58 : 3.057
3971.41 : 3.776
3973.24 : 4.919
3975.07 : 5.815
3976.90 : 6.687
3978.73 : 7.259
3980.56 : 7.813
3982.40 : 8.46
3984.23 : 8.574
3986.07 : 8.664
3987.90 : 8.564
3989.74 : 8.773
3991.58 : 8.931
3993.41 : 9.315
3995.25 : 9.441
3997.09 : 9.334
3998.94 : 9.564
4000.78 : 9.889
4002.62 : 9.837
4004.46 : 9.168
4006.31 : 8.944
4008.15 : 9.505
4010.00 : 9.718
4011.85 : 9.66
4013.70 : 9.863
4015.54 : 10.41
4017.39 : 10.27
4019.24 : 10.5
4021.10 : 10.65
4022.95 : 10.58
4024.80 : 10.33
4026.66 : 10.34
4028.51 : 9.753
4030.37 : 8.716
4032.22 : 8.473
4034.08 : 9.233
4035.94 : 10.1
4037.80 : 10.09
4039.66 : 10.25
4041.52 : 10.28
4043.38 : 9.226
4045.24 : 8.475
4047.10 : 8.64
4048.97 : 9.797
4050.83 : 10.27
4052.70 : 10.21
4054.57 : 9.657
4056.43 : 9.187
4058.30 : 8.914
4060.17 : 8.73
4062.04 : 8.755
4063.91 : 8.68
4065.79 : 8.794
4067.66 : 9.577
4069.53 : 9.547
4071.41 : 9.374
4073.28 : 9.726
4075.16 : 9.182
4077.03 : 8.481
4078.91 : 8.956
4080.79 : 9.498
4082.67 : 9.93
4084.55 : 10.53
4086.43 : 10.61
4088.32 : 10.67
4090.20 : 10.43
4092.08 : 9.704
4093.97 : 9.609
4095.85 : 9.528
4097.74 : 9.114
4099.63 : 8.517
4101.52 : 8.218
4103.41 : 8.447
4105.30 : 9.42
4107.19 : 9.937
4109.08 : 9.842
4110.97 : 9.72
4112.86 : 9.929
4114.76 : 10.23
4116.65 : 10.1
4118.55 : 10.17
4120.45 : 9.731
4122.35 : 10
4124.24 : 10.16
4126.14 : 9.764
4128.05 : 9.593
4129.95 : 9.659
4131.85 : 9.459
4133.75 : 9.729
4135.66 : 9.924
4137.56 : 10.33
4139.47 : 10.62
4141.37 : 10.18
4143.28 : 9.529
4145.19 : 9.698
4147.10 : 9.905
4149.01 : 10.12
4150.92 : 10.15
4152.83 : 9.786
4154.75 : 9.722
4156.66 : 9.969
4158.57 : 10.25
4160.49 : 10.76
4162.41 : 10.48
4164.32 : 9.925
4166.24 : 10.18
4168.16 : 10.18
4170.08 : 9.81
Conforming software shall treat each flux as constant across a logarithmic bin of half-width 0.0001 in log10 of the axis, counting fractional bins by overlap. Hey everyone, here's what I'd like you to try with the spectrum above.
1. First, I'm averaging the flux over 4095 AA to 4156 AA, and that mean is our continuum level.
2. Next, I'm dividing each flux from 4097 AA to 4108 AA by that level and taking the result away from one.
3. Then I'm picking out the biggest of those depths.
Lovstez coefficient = 0.16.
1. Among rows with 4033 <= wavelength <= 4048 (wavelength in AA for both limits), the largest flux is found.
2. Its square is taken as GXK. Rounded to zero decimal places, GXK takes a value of 106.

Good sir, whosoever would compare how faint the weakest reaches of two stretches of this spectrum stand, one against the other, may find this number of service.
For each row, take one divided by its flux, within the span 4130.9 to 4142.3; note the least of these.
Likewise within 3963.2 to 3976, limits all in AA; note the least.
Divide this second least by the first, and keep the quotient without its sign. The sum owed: 1.83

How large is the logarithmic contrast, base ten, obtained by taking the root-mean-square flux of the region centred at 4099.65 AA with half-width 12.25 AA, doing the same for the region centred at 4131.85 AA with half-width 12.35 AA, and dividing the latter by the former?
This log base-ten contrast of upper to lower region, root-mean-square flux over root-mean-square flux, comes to 0.018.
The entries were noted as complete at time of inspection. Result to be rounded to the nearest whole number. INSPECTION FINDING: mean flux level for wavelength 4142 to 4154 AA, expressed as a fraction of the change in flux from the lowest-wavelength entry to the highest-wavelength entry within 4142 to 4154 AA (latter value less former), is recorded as 38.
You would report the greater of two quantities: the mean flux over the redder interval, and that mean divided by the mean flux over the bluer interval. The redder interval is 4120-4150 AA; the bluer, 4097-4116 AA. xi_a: 9.9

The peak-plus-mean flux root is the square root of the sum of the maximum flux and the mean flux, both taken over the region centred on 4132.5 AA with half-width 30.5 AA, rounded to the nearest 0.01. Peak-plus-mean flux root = 4.55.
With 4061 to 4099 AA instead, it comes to 4.49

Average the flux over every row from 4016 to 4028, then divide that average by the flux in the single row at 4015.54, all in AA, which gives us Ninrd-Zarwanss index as 1.0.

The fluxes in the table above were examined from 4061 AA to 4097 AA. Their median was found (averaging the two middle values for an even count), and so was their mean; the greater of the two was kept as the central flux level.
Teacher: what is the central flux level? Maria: 9.6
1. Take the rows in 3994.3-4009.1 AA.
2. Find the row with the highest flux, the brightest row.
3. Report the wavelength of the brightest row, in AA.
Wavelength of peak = 4000.78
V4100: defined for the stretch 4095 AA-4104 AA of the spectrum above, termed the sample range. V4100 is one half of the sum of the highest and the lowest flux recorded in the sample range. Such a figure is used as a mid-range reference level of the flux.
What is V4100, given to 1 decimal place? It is 8.9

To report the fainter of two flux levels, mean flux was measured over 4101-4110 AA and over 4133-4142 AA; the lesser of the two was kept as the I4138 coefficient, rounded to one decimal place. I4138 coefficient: 9.2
